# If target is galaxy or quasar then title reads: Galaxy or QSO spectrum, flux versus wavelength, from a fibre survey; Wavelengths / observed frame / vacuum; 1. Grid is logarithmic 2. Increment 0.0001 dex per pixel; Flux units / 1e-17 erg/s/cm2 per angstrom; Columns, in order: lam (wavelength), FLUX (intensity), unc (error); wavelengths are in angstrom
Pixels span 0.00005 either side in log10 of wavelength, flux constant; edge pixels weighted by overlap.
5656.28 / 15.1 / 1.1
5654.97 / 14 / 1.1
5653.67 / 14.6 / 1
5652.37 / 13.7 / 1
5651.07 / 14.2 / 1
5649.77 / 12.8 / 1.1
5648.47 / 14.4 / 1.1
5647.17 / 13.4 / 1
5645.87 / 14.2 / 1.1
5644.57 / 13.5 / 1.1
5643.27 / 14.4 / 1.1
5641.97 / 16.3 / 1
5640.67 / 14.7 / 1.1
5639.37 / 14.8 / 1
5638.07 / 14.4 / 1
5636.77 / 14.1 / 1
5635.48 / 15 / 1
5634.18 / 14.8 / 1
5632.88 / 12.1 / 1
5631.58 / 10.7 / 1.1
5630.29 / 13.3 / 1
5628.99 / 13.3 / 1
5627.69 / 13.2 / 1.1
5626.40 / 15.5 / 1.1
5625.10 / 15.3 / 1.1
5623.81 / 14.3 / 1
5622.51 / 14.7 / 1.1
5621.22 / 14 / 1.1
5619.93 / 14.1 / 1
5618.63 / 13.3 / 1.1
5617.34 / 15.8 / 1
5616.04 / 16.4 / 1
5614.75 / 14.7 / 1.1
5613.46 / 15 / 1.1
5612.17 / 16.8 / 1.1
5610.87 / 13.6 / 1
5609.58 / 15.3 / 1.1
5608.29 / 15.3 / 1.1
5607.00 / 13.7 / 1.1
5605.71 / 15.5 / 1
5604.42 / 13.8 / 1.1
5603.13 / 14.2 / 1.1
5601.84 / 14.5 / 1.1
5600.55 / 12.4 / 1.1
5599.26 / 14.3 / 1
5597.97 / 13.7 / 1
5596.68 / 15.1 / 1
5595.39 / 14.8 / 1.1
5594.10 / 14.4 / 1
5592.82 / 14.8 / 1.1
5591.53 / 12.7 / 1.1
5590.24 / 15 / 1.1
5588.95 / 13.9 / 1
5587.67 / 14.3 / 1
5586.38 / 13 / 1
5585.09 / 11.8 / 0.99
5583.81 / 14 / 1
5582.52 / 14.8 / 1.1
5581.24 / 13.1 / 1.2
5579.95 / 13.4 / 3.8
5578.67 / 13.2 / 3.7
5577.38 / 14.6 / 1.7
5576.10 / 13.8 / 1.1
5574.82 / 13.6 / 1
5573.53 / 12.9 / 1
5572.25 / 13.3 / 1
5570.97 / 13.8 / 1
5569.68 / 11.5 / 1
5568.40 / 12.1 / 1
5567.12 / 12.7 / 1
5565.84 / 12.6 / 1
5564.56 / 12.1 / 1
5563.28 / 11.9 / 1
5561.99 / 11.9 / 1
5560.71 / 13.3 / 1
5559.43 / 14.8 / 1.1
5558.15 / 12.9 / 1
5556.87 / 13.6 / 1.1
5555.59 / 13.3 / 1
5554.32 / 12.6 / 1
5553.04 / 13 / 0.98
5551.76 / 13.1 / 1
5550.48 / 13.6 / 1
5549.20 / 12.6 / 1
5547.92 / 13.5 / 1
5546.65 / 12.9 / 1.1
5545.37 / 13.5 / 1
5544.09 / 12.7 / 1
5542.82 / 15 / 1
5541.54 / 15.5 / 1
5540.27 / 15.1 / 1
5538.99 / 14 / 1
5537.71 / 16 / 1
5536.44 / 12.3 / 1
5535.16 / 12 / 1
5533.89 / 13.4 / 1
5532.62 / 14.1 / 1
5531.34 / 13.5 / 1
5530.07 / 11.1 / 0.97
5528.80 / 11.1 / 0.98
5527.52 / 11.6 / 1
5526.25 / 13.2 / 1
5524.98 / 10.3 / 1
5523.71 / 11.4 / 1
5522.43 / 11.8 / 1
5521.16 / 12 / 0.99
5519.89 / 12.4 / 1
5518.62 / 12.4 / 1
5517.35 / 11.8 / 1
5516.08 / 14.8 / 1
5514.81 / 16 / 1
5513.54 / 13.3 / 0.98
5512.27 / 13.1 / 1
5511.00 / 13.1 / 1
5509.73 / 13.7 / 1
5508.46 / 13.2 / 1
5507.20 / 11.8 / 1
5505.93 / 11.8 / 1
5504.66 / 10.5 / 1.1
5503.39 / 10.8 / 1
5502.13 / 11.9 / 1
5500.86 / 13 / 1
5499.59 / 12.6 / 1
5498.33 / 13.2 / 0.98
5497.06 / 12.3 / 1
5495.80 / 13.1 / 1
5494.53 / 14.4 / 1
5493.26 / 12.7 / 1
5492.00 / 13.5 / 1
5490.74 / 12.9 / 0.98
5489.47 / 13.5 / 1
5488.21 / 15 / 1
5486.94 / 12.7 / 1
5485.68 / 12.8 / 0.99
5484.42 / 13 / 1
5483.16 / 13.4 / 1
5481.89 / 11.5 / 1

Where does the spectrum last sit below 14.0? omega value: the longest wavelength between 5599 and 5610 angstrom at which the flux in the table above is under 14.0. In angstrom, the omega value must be 5607.00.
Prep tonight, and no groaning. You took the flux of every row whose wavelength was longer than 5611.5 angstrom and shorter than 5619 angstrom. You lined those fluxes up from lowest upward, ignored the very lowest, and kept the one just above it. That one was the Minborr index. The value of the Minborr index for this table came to 14.7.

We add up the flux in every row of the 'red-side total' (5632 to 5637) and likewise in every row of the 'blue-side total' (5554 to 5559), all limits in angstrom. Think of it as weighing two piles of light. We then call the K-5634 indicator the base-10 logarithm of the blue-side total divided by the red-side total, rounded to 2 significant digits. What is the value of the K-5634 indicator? -0.029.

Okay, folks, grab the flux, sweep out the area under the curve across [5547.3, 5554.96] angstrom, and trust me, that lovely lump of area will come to 100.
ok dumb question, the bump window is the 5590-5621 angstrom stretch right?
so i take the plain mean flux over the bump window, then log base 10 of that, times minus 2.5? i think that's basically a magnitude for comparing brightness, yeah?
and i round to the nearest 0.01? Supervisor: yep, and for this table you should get -2.91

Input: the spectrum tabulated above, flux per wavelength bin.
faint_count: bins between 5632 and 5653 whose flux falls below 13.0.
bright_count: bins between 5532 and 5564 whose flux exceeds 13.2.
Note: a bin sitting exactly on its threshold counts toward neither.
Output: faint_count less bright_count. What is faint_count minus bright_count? -12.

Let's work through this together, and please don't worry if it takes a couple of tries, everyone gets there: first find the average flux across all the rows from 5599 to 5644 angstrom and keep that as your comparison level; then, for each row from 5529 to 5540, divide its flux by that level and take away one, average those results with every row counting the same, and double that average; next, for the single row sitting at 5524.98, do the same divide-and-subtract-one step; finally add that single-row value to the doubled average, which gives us -0.44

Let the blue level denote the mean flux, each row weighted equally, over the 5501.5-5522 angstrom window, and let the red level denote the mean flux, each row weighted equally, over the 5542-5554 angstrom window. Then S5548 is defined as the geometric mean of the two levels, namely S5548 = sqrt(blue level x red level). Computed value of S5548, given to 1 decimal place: 13.0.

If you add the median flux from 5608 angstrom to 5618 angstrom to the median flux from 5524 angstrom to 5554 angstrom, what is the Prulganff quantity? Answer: 28.5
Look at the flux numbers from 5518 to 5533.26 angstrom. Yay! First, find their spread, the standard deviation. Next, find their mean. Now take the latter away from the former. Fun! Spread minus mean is -11.0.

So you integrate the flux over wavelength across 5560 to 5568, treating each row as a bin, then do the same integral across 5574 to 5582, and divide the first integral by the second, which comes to 0.91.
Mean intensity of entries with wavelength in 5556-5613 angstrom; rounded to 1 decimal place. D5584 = 13.7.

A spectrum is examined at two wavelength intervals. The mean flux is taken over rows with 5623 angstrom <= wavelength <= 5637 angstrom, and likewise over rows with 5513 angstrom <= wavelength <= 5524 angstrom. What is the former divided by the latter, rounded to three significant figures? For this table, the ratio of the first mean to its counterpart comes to 1.07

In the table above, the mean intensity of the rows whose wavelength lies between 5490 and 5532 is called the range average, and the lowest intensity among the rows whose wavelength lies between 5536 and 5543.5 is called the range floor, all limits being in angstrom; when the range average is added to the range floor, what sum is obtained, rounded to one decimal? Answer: 24.9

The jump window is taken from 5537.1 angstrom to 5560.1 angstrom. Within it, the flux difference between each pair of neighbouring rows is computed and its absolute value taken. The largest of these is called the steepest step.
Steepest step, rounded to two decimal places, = 2.30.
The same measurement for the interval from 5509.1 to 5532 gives 3.00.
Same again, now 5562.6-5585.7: 2.30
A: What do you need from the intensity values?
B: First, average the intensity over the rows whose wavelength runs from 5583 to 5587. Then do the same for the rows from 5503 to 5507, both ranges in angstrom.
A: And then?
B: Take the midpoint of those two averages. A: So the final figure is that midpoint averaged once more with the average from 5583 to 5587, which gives 12.5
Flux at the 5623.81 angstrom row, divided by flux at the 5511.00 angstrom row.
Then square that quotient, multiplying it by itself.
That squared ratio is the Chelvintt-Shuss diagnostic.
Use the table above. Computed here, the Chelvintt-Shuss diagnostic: 1.19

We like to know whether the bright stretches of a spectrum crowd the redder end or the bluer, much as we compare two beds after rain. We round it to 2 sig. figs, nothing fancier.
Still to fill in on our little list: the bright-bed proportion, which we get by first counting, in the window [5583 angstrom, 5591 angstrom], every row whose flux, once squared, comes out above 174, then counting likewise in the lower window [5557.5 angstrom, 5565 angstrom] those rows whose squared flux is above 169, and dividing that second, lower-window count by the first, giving 0.50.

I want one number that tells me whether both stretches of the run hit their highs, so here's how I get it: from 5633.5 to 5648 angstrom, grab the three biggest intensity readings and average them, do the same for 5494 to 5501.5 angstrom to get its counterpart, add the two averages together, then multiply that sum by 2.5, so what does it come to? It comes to 72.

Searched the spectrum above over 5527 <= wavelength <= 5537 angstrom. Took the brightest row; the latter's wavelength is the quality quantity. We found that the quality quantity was 5532.62 angstrom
